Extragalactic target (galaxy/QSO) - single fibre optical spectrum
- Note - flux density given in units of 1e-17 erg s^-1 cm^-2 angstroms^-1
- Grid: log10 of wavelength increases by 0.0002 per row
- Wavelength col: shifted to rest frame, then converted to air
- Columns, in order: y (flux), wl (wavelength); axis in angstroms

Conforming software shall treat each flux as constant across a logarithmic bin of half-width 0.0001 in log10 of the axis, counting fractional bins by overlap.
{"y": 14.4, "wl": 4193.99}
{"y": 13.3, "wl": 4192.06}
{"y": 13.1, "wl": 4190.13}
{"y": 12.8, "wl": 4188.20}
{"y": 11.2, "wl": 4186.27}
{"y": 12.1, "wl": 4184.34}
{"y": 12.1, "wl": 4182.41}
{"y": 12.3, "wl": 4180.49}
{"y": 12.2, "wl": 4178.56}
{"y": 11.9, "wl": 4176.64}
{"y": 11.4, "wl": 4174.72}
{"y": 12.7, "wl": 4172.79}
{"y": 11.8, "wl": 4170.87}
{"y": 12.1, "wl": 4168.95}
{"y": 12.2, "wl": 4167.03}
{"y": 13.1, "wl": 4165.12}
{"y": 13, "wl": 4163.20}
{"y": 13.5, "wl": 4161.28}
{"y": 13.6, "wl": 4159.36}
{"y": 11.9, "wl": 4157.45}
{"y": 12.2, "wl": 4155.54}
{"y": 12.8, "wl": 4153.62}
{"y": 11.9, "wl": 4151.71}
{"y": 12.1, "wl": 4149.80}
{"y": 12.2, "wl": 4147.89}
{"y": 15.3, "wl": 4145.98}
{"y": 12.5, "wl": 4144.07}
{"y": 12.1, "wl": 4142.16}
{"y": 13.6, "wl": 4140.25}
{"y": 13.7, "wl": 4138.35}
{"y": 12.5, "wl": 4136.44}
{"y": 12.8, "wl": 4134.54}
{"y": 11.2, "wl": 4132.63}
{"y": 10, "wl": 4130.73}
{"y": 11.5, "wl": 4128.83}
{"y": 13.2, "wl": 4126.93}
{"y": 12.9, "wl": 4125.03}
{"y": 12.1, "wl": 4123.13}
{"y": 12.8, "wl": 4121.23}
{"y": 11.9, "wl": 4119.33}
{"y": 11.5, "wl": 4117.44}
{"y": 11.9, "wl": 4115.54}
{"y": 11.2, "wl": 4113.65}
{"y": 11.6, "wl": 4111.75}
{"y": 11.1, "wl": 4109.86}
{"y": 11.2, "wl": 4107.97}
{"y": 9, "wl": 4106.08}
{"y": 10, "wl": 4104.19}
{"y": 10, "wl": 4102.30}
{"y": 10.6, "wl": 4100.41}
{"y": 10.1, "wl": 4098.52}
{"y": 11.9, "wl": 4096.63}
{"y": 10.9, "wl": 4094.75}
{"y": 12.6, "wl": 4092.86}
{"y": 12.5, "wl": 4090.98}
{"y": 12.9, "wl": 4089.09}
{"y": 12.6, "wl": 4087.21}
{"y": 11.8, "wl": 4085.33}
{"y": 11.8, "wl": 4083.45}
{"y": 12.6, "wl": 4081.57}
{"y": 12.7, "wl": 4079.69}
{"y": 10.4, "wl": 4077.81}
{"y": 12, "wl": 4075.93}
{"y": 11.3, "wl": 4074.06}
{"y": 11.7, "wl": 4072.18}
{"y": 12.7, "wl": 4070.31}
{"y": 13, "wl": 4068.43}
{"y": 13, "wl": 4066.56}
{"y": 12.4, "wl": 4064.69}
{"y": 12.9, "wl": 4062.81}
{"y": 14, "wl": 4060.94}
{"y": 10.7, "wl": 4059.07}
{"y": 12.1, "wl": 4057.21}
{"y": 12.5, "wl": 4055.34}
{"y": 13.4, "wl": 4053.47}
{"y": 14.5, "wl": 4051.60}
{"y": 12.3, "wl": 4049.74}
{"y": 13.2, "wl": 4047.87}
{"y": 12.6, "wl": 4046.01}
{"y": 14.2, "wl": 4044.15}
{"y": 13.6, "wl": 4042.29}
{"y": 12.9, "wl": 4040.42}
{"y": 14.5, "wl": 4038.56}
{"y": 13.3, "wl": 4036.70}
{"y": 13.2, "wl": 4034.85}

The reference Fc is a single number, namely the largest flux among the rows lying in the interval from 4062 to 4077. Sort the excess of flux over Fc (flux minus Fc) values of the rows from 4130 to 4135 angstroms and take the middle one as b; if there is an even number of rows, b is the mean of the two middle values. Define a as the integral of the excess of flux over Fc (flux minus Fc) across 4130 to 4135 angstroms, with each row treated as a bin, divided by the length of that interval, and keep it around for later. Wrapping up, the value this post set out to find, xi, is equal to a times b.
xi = 3.2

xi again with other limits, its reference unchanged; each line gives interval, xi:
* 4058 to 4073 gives 0.1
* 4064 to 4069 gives 0.0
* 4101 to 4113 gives 6.1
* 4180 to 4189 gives 0.8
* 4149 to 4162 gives 0.4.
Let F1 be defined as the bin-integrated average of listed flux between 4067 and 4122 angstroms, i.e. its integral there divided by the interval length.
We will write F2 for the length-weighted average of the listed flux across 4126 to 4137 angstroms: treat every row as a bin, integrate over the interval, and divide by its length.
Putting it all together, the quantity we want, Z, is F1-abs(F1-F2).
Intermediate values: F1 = 11.6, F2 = 11.8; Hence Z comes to 11.4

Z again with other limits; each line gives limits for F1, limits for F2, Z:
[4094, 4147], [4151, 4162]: 10.9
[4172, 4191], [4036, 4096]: 11.7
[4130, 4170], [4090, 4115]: 11.0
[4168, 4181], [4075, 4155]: 11.9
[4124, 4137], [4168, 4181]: 12.0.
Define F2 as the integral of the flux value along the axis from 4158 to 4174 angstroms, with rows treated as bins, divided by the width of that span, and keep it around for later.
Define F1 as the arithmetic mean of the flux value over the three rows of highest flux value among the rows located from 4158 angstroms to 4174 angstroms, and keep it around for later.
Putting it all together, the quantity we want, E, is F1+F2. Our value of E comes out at 26.1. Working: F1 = 13.4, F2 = 12.7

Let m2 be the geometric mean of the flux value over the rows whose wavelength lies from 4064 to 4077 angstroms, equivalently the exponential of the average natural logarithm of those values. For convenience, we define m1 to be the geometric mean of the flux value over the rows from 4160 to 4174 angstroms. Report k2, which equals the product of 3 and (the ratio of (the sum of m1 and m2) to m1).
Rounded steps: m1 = 12.6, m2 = 12.3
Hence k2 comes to 5.92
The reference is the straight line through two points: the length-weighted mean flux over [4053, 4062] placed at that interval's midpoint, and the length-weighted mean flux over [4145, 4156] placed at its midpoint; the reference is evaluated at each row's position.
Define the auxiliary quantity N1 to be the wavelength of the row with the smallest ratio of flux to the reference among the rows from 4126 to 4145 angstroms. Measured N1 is 4130.73 angstroms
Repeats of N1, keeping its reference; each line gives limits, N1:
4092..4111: 4106.08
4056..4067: 4059.07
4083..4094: 4085.33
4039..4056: 4049.74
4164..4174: 4170.87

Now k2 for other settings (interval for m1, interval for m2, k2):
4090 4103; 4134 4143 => 6.47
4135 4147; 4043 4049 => 6.02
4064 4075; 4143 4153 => 6.10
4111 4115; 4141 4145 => 6.24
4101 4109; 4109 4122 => 6.50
